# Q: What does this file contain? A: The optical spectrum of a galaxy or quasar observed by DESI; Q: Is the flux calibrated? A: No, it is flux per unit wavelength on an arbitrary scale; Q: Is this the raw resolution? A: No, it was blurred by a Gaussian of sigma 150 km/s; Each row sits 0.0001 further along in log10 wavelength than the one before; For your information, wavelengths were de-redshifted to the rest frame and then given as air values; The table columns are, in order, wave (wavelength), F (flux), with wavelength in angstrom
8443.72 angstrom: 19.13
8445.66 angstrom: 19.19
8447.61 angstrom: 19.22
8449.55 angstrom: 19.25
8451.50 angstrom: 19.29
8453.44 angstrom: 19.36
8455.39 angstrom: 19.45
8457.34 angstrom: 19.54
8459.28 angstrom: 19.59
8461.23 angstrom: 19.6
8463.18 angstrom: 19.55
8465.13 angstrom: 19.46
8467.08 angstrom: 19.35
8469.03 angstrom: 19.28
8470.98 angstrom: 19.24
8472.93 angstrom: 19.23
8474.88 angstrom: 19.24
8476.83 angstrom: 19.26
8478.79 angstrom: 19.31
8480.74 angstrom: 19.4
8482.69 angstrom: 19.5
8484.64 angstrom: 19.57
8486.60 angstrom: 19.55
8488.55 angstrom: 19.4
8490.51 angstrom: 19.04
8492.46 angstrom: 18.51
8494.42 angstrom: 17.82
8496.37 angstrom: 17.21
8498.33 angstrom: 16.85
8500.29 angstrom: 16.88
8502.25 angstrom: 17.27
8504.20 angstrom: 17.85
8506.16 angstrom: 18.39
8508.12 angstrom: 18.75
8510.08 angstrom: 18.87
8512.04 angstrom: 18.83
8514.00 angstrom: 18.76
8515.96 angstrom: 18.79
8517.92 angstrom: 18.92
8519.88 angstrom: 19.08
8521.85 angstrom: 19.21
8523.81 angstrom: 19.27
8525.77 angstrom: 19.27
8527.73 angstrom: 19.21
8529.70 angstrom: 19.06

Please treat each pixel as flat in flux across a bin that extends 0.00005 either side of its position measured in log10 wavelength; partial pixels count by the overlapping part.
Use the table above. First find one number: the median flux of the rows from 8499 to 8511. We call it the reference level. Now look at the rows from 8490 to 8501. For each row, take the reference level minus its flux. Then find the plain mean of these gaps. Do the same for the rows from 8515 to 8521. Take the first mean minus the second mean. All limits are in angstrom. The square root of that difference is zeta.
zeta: 1.1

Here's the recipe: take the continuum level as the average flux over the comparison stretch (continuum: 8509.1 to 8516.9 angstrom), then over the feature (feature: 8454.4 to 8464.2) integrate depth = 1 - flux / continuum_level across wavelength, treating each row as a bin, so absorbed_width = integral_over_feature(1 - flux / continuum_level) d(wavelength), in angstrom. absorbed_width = -0.38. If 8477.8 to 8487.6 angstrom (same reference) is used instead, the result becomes -0.34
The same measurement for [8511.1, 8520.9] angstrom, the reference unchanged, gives -0.03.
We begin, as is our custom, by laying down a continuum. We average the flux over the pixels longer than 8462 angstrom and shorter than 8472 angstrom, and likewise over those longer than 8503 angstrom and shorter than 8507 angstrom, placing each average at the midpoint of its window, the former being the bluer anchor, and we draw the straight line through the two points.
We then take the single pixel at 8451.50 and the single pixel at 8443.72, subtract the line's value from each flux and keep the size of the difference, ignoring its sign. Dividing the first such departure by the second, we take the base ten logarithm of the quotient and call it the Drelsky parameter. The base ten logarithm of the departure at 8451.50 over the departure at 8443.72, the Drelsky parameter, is -0.23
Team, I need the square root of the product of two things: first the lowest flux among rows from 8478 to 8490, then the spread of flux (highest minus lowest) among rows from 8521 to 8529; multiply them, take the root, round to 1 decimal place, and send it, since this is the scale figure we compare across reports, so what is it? 1.1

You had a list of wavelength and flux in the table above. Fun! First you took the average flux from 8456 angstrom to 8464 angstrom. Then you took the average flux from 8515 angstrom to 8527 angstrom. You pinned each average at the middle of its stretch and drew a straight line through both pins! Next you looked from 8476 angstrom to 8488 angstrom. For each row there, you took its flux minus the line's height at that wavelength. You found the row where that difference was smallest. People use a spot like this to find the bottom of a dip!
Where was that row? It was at 8476.83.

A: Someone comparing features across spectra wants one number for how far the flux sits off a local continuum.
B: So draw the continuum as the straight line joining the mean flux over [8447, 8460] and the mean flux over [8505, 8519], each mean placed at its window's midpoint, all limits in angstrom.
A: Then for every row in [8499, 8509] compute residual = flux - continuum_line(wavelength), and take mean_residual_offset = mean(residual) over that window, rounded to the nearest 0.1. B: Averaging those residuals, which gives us -1.0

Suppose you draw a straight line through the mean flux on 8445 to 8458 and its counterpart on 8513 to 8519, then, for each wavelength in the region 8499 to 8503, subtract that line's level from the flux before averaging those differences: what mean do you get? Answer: -1.9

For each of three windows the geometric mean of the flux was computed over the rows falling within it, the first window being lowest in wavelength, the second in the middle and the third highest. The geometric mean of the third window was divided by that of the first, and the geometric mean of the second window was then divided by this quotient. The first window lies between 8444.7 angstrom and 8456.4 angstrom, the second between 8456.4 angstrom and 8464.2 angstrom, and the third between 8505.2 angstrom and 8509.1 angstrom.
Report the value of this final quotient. 20.3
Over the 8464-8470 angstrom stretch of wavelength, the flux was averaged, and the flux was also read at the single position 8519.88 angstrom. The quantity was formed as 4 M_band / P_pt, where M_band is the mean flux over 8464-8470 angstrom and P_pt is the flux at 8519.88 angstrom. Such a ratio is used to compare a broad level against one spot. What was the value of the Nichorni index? 4.06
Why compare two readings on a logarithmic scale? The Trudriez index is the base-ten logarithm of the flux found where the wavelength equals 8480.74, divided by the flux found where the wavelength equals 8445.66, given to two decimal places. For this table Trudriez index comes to 0.00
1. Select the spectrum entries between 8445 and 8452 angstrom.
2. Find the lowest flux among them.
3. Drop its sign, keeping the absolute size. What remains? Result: 19.2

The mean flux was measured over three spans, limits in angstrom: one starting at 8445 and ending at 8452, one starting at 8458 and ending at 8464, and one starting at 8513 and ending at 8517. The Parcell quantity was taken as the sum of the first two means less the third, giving 20.0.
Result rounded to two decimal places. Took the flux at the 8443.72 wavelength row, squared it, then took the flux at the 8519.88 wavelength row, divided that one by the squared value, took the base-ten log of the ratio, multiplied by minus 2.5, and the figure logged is 3.21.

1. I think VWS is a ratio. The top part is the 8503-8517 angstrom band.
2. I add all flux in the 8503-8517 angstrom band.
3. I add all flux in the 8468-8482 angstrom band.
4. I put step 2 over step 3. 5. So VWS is 0.965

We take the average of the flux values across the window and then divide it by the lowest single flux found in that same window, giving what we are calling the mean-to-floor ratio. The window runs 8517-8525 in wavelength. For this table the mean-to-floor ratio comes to 1.01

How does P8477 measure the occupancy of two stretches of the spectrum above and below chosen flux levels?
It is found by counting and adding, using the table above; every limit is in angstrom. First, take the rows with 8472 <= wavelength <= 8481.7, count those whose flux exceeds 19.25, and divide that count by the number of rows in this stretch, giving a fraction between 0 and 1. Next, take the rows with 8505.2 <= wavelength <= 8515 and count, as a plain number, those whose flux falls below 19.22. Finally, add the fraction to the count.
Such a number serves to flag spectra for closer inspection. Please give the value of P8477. 5.6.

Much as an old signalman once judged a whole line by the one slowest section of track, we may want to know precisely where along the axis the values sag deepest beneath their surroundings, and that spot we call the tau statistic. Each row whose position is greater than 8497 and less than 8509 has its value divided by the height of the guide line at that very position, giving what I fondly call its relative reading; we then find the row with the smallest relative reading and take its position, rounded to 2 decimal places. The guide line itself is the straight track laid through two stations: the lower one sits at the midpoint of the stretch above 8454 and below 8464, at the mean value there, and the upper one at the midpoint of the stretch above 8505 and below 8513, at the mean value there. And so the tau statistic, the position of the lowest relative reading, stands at 8498.33 angstrom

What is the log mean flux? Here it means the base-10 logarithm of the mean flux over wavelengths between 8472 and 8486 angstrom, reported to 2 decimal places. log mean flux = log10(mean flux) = 1.29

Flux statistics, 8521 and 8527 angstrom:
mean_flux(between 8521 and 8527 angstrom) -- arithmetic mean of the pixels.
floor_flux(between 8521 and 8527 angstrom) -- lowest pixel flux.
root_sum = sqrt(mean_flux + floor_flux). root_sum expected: 6.20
